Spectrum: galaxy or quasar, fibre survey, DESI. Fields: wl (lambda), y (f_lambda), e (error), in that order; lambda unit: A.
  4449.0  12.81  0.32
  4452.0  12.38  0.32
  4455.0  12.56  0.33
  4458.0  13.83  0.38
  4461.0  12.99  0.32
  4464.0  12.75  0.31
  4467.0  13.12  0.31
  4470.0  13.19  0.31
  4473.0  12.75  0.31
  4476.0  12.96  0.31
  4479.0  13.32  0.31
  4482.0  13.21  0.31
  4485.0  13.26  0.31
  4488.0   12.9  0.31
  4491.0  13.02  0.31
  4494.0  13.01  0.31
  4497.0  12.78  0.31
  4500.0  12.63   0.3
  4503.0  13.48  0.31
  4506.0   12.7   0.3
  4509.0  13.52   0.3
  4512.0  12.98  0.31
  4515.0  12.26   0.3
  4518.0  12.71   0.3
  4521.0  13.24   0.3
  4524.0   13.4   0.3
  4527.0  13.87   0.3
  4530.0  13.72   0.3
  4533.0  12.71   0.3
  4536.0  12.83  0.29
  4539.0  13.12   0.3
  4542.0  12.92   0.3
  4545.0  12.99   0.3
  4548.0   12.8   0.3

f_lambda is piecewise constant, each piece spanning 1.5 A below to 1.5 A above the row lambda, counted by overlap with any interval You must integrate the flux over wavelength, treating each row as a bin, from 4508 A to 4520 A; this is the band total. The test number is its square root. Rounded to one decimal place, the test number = 12.4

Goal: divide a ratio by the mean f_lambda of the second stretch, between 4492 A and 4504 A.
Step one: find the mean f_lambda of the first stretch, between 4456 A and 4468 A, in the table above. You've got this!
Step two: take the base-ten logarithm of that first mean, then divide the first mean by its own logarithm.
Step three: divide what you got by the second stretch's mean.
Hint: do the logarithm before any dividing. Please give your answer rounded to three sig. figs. 0.907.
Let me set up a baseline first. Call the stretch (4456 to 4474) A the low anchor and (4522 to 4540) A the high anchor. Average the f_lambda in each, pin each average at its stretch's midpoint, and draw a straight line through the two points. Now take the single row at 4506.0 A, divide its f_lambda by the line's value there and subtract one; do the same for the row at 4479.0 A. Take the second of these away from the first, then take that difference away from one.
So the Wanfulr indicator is 1.05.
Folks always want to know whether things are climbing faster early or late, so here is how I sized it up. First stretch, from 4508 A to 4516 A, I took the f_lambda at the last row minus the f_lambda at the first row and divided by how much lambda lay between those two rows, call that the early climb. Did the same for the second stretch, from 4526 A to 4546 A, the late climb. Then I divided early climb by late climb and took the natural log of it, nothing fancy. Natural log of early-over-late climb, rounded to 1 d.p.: 1.5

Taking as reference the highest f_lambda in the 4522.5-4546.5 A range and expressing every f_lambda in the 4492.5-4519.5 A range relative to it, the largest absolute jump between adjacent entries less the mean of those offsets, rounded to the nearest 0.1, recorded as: 1.8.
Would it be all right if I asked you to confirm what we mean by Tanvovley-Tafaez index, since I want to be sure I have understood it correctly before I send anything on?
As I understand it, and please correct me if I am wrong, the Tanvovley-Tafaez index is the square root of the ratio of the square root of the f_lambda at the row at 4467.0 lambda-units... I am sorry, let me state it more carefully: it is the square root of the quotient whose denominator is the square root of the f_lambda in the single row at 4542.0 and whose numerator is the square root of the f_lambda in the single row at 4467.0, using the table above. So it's 1.00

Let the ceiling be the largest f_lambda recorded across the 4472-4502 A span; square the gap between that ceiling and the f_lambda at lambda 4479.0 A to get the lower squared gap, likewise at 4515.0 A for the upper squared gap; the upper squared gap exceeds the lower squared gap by 1.1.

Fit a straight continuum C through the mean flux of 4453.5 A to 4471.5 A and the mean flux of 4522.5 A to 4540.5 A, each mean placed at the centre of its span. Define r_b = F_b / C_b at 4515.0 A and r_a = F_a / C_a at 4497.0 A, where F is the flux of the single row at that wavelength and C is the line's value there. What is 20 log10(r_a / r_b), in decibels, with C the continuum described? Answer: 0.40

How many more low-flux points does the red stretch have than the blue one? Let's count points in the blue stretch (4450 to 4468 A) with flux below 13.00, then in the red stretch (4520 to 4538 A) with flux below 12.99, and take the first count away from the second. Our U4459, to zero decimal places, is -2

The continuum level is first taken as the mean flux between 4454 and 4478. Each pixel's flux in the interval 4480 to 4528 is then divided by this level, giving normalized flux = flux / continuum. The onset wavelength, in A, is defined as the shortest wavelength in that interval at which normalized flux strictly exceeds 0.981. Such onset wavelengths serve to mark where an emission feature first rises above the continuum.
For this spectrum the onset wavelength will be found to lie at 4482.0 A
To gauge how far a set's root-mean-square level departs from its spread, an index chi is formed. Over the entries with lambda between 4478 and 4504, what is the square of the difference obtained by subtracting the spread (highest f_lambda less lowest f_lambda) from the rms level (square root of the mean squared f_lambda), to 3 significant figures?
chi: 149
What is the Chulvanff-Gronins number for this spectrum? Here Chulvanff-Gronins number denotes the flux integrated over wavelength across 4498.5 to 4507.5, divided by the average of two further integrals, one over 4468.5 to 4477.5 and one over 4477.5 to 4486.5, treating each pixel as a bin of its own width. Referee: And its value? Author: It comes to 0.986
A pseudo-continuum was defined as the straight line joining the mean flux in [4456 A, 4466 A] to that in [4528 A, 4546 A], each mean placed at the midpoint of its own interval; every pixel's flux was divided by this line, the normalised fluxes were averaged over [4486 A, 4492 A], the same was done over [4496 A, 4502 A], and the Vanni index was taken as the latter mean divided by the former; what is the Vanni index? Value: 0.98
